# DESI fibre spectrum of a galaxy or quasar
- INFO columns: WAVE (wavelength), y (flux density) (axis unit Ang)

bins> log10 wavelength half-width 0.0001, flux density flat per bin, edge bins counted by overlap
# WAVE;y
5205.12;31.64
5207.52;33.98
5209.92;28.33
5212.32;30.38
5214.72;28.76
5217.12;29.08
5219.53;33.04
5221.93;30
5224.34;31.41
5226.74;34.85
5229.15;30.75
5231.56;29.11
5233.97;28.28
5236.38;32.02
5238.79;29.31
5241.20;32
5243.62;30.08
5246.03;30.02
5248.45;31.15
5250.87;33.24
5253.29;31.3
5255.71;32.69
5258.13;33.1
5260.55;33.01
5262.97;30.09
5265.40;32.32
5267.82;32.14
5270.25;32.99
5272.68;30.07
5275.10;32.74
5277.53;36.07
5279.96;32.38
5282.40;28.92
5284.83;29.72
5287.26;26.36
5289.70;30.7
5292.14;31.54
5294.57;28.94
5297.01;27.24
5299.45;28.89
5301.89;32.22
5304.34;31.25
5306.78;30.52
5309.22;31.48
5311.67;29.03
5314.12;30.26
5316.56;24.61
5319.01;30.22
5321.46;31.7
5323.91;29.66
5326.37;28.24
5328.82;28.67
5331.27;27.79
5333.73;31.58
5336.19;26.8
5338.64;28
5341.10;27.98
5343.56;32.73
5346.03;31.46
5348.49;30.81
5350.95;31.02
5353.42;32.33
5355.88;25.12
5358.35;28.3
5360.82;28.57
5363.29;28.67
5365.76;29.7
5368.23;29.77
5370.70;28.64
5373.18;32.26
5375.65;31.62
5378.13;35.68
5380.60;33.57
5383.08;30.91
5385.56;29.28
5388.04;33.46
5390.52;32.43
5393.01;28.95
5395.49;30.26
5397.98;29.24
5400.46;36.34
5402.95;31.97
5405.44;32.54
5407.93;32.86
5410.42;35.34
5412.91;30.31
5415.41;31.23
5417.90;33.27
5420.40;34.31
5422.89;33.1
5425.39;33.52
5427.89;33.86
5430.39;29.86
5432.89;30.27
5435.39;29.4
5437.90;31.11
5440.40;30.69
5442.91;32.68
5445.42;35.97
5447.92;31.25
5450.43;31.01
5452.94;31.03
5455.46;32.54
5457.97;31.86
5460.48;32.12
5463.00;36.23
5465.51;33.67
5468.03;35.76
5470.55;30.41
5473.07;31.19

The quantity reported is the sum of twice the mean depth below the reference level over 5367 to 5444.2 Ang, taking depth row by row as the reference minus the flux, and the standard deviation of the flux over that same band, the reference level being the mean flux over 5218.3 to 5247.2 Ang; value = 0.1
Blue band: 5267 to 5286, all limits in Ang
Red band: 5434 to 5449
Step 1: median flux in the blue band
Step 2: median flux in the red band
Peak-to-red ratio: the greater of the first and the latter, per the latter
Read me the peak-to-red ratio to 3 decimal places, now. 1.035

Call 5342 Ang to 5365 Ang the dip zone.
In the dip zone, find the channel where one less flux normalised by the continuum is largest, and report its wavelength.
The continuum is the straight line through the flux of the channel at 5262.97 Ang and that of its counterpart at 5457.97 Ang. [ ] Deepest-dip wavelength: 5355.88 Ang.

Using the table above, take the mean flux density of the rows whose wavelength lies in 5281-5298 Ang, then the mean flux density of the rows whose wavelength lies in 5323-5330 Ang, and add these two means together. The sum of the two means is 57.9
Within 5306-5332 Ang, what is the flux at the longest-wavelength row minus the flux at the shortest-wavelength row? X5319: -3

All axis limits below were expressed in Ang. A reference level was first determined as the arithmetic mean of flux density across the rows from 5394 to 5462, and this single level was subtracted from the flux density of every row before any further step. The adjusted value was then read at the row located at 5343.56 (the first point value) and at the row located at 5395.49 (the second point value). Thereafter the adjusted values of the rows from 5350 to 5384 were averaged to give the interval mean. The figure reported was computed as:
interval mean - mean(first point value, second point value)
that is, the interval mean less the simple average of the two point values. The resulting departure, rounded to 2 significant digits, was -1.1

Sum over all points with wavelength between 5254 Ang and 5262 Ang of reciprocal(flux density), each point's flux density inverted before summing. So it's 0.091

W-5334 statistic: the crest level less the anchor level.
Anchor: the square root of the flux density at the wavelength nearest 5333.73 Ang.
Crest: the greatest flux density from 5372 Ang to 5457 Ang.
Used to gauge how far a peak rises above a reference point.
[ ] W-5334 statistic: 30.7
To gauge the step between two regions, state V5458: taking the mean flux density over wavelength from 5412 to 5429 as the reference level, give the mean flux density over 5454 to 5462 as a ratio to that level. 0.98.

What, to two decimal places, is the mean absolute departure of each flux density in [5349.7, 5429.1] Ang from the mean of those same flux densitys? 2.05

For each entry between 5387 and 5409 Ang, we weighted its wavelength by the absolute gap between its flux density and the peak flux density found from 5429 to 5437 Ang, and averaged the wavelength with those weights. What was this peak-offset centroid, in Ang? 5398.6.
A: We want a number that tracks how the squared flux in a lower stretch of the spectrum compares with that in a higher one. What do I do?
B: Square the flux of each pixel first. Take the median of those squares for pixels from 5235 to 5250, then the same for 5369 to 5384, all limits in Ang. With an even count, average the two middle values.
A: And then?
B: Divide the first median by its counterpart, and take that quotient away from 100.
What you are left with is 99.1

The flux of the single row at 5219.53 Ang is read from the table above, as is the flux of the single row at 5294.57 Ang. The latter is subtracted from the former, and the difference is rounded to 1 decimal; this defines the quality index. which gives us 4.1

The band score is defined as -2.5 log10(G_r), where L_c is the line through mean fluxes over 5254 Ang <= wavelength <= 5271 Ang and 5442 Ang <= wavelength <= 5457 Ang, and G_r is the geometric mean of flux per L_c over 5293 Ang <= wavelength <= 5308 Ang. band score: 0.09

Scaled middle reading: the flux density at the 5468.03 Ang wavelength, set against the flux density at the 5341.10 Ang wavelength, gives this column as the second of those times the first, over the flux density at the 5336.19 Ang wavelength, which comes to 37.3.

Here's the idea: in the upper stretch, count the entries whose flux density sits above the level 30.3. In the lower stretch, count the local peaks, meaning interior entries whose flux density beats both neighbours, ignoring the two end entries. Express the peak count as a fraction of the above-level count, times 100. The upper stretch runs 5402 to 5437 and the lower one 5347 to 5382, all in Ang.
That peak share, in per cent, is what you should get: 36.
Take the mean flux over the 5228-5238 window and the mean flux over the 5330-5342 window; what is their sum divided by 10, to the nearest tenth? 5.8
